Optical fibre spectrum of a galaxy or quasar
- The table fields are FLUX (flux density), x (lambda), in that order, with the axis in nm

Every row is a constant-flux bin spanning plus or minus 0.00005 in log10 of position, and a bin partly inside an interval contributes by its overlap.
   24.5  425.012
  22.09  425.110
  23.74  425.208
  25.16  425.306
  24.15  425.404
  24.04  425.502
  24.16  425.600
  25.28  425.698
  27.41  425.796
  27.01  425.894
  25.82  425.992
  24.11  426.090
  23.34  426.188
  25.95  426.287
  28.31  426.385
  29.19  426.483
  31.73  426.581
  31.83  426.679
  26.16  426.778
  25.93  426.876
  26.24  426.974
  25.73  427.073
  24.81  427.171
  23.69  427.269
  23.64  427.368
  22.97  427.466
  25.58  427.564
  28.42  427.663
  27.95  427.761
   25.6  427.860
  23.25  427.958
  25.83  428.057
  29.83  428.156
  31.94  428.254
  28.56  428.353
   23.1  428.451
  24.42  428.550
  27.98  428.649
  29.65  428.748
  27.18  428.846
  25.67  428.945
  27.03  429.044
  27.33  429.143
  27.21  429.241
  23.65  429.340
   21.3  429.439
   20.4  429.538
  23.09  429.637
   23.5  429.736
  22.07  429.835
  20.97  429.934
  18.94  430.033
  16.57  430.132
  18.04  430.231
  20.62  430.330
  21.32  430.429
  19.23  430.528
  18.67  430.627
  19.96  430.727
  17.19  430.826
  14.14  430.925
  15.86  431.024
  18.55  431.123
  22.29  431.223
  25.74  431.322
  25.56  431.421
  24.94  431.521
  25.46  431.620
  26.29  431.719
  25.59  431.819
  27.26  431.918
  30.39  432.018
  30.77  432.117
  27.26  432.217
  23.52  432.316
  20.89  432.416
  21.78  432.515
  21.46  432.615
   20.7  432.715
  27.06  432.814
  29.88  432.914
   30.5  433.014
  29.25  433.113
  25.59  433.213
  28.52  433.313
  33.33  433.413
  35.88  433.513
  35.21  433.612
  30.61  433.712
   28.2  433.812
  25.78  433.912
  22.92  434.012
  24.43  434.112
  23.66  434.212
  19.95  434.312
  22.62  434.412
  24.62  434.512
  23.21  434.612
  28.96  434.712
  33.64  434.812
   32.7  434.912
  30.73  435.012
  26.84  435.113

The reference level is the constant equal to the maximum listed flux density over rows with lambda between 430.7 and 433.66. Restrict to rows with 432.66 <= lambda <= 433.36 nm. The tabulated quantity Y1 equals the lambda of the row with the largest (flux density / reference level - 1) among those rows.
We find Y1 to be 433.014 nm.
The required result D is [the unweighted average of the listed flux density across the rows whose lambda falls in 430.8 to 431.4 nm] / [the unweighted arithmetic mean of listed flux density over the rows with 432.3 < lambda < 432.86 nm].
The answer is 0.84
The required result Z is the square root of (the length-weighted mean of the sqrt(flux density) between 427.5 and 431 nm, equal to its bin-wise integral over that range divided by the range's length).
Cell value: 2.20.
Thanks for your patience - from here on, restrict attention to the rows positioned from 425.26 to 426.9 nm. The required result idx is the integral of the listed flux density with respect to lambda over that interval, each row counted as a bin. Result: 43.4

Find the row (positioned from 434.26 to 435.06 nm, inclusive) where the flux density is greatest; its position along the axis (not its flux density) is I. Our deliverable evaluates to 434.812 nm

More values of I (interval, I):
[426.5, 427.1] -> 426.679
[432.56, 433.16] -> 433.014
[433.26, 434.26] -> 433.513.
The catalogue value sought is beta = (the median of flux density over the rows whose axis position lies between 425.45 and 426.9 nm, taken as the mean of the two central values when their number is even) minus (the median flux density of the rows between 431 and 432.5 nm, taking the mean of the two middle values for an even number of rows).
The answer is 0.4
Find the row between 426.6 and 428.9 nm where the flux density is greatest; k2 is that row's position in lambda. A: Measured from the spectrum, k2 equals 428.254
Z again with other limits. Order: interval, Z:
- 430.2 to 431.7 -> 2.13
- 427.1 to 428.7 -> 2.26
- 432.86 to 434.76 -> 2.29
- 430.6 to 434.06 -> 2.24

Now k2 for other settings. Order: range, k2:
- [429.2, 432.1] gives 432.018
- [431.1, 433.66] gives 433.513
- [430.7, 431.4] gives 431.322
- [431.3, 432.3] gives 432.117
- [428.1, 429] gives 428.254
